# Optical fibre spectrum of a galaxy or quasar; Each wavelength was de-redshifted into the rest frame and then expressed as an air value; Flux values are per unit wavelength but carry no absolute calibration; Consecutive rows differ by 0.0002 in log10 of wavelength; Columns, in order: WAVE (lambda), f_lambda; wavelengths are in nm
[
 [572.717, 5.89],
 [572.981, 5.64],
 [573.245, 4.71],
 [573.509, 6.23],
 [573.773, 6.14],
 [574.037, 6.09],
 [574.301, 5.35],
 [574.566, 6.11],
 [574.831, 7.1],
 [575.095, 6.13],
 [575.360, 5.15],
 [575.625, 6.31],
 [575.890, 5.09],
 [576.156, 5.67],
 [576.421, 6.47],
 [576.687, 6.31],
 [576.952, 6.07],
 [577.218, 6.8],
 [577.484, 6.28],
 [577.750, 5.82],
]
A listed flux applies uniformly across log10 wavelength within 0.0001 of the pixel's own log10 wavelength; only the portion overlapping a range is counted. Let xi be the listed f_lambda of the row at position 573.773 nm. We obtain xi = 6.14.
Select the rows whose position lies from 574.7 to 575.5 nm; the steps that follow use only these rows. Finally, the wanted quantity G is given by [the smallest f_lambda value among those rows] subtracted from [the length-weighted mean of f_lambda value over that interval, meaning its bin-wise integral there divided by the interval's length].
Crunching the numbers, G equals 1.0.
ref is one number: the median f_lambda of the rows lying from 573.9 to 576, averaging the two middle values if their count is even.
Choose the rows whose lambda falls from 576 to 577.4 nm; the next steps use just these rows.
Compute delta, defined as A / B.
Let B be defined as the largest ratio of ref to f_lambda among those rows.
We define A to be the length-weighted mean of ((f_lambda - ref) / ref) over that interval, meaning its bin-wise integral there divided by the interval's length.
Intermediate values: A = 0.024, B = 1.08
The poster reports 0.02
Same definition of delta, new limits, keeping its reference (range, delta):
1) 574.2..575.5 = -0.02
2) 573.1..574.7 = -0.04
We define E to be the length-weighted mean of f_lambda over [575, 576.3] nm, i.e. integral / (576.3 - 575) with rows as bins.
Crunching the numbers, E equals 5.7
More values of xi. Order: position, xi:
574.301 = 5.35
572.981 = 5.64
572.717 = 5.89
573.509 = 6.23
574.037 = 6.09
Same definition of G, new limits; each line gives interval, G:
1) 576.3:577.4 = 0.3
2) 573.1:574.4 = 1.0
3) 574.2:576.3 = 0.8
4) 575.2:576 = 0.5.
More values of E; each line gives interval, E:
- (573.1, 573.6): 5.4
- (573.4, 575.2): 6.2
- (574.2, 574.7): 5.7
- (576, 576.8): 6.1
